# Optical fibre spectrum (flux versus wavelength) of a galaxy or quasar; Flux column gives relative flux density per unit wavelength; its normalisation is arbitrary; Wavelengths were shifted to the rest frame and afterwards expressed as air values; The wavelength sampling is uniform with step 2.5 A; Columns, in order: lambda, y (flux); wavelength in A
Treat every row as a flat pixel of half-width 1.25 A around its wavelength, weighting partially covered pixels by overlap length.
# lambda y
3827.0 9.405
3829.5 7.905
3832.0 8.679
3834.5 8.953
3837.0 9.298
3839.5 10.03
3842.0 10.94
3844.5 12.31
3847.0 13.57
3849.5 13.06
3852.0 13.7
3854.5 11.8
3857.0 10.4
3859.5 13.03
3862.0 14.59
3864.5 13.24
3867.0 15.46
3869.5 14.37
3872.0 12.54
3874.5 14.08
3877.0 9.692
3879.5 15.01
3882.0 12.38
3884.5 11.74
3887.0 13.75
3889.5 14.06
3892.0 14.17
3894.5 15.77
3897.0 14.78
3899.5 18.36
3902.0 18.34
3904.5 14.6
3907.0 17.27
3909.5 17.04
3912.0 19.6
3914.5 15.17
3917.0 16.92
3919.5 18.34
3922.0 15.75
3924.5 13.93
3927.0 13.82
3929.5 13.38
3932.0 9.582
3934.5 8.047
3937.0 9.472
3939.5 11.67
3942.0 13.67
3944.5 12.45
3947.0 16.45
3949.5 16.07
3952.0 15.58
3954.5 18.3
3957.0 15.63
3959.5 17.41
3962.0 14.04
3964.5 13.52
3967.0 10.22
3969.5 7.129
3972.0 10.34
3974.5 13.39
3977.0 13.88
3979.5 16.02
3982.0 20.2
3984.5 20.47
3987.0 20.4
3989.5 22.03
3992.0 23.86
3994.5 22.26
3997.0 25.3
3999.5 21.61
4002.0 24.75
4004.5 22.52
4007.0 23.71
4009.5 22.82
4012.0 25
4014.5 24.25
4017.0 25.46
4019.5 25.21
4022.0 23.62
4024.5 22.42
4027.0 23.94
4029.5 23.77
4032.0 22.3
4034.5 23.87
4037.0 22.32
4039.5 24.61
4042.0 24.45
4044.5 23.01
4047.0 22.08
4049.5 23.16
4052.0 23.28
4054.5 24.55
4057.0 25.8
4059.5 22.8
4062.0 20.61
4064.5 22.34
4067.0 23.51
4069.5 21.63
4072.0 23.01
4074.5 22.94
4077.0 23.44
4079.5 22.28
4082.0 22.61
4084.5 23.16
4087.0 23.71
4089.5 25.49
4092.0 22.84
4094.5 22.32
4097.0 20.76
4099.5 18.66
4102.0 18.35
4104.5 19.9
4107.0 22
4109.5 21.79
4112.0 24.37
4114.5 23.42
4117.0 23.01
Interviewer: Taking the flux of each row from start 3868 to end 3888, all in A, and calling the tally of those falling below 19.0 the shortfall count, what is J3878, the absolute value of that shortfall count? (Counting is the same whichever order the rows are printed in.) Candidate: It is 8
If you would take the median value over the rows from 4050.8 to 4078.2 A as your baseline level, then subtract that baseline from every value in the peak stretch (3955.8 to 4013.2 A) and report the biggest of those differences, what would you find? 2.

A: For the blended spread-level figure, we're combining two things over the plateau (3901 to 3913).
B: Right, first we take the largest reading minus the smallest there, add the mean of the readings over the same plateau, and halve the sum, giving 11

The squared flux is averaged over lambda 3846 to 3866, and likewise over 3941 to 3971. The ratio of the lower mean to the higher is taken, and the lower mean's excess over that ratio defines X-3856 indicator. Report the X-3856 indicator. 168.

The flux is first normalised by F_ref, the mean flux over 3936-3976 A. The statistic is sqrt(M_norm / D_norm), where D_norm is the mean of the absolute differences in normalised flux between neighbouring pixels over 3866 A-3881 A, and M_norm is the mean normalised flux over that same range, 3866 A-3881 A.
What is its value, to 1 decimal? 2.2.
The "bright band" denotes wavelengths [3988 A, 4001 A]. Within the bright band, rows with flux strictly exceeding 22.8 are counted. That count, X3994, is 2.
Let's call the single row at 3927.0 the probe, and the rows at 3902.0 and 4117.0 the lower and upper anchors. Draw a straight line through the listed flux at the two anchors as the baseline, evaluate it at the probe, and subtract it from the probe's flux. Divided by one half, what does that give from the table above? -10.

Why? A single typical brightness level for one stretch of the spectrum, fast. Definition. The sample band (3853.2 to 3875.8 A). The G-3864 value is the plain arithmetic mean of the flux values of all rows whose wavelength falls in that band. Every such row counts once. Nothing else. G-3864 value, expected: 13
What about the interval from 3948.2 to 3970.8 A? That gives 14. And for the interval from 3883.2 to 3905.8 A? 15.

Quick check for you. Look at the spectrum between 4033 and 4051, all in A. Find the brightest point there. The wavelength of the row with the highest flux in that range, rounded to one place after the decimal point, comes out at 4039.5 A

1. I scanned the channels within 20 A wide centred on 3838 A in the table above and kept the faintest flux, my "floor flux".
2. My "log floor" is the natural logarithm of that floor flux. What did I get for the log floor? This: 2.1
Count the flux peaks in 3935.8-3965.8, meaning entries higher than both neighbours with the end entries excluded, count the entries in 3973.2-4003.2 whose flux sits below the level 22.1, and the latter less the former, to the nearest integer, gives 4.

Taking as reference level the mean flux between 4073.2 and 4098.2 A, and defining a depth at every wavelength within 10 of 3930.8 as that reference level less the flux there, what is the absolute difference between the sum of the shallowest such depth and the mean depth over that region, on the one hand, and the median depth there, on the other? 7.8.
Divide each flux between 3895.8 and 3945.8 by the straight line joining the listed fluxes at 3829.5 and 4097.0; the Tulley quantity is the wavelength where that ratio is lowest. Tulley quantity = 3934.5 A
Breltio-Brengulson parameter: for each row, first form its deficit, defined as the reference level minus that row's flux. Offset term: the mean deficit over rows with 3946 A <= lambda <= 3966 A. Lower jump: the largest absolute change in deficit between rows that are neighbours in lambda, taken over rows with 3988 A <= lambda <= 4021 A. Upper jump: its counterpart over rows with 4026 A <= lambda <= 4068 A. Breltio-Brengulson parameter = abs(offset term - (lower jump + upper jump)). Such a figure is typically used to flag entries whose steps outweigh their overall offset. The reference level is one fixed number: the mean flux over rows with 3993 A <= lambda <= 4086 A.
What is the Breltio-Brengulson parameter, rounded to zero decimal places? 1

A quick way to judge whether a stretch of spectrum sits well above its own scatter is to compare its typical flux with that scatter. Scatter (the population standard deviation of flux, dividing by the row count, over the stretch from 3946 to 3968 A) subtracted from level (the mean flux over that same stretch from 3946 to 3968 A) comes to 13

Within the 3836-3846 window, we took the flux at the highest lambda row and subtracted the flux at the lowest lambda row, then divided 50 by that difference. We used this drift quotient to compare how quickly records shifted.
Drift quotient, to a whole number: 17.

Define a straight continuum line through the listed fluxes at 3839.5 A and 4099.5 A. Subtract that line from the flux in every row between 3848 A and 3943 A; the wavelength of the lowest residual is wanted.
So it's 3934.5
